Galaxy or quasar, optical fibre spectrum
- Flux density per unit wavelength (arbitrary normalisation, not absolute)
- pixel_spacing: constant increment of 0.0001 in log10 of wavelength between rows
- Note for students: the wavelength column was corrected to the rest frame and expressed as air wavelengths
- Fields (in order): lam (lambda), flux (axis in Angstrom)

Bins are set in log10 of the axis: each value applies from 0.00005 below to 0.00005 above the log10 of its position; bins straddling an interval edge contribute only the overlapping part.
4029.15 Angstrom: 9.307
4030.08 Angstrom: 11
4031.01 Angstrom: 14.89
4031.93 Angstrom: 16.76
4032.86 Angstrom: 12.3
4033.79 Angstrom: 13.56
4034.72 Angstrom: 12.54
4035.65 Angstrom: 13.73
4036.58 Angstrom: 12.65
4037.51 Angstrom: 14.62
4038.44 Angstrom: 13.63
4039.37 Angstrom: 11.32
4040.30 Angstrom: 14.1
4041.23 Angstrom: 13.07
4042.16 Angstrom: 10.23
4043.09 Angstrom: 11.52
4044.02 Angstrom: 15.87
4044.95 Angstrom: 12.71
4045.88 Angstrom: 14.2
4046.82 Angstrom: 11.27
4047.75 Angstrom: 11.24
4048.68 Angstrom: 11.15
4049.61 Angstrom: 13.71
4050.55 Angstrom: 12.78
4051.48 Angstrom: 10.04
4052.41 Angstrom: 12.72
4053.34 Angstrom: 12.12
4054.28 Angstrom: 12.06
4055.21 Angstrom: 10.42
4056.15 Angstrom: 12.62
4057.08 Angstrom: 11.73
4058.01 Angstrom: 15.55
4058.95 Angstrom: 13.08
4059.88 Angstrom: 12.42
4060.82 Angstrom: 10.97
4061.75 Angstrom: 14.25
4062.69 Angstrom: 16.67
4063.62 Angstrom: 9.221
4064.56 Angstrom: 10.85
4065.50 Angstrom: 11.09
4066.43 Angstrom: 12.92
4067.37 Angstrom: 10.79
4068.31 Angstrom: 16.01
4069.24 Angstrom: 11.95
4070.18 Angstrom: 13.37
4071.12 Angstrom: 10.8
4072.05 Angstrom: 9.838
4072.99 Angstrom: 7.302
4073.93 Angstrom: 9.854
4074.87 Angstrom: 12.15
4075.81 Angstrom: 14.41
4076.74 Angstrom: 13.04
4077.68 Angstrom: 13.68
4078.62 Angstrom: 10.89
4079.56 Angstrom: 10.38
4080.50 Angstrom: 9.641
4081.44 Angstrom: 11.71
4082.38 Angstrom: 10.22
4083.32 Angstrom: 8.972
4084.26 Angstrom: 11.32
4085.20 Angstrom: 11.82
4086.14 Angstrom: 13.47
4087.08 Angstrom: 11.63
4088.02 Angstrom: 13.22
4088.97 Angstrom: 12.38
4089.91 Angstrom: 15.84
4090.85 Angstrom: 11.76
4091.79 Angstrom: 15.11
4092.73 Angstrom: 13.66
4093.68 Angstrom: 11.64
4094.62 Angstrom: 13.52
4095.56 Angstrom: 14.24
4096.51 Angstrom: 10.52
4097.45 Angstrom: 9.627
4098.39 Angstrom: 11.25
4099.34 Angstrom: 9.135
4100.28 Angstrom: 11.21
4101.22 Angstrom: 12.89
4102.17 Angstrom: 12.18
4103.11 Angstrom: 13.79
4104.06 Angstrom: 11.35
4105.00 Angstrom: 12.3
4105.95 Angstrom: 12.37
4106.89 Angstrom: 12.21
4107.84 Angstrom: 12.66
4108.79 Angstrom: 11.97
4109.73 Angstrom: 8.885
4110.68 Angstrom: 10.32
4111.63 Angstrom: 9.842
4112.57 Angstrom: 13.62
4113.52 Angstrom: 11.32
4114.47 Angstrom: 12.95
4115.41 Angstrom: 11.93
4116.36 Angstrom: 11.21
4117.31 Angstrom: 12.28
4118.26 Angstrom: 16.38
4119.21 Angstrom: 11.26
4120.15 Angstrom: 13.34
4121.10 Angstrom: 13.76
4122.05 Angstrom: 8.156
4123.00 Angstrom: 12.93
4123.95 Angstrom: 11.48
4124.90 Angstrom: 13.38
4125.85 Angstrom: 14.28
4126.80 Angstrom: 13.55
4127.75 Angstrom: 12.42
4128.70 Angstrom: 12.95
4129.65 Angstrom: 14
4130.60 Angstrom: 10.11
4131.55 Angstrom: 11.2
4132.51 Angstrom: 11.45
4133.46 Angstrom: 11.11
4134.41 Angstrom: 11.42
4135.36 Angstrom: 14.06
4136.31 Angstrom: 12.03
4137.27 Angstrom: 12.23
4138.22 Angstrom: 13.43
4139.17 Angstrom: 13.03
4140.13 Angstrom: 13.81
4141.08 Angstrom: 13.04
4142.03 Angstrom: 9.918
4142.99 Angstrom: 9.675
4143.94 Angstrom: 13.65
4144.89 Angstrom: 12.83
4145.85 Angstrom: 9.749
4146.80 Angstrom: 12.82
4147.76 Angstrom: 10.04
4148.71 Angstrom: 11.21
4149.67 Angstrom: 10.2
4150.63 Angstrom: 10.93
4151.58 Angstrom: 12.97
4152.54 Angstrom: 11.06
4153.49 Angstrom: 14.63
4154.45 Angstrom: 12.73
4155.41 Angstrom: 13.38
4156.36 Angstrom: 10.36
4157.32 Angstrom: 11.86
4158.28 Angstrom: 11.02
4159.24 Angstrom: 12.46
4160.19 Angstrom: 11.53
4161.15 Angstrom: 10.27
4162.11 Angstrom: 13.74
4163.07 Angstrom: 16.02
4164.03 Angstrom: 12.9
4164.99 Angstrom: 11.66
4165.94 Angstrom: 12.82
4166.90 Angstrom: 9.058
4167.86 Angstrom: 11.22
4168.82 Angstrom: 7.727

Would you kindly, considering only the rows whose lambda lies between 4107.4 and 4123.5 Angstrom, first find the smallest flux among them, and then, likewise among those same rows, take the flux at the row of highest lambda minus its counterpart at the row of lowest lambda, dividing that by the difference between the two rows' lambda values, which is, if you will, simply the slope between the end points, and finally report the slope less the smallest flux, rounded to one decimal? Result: -8.1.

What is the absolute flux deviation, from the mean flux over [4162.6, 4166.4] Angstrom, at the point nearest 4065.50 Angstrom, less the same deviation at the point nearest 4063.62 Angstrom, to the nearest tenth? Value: -1.9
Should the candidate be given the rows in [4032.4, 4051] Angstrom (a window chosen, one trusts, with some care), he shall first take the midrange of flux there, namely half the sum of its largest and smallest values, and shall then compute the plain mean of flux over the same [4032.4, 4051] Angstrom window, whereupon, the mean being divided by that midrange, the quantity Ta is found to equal 0.98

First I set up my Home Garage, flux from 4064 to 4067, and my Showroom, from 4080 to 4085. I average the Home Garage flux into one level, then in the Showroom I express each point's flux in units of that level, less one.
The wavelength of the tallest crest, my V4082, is 4081.44 Angstrom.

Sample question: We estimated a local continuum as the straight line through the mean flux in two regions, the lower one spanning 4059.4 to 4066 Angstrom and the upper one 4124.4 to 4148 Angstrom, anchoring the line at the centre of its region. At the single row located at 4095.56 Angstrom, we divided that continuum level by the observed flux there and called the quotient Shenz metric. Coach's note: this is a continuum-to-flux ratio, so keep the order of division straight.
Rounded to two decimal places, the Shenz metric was 0.86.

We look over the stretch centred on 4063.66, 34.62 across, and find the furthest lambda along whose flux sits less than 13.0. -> 4080.50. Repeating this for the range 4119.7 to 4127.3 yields 4123.95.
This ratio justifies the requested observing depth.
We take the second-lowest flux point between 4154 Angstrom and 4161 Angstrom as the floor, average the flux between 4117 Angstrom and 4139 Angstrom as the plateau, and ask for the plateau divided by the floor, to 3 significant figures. 1.13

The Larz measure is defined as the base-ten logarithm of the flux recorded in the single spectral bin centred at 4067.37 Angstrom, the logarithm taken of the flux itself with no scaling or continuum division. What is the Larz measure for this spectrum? 1.03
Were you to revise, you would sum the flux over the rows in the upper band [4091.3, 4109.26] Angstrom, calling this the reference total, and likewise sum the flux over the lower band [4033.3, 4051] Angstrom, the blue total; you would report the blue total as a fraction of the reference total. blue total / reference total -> 1.05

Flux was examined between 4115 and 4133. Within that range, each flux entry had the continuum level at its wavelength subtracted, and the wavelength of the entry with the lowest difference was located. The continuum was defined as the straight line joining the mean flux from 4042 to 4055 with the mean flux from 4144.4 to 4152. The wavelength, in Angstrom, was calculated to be 4122.05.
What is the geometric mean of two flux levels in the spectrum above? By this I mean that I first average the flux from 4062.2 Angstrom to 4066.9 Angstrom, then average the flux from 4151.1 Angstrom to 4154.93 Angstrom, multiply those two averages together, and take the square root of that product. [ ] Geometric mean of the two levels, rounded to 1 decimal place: 12.5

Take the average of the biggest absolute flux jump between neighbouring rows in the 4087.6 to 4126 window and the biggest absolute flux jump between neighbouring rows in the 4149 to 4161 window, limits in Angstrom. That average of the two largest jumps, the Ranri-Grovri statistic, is 4.59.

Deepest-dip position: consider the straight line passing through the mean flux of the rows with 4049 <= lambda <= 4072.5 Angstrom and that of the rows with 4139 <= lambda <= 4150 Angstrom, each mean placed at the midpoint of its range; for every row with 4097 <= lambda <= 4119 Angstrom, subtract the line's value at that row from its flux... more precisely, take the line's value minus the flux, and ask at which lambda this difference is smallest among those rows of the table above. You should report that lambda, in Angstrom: 4118.26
